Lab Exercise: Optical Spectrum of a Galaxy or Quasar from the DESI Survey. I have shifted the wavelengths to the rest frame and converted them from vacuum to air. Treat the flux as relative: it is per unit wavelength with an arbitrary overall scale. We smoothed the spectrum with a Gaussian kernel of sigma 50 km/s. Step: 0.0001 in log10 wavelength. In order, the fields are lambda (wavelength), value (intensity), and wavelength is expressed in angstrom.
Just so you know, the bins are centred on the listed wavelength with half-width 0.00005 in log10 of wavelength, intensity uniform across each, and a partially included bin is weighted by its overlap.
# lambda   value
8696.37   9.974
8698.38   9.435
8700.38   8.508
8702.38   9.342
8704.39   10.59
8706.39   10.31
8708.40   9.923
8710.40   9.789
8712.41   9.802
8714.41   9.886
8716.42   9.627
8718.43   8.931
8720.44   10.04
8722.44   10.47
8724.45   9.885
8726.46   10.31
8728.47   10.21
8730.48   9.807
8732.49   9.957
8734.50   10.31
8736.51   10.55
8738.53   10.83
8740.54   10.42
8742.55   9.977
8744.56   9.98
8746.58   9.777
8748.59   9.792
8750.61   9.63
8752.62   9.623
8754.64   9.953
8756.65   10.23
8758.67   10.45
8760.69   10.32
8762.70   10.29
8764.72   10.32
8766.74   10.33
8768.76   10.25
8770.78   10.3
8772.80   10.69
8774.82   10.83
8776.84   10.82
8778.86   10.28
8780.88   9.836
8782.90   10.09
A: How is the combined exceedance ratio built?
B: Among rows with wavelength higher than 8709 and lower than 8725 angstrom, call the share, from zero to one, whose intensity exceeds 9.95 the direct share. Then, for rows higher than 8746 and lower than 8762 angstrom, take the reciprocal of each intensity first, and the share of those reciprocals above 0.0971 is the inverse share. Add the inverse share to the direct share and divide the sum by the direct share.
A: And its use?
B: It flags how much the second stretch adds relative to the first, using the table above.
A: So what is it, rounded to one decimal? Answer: 4.0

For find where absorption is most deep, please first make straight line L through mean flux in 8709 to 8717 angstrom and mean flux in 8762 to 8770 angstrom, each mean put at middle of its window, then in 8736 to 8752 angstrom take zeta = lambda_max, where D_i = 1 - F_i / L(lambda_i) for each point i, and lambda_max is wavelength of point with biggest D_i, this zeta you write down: 8750.61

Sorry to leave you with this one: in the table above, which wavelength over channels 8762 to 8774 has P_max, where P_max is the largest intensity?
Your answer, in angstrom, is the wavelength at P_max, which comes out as 8772.80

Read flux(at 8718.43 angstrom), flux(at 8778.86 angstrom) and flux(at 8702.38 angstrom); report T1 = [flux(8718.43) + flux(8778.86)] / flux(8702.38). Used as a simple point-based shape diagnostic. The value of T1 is 2.06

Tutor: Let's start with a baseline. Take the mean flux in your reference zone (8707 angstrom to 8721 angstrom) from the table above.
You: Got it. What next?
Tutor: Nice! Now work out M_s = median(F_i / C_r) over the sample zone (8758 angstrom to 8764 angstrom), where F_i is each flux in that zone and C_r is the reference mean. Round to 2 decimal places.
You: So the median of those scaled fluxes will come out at 1.06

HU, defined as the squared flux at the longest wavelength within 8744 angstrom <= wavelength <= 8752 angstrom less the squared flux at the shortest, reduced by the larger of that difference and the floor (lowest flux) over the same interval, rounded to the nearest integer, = -16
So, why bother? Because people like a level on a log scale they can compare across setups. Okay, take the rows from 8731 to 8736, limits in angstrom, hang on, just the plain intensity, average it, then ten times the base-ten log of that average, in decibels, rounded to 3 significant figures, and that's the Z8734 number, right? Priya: 10.1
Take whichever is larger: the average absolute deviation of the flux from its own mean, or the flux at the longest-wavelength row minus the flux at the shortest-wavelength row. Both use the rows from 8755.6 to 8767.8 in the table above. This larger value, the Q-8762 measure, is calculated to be 0.1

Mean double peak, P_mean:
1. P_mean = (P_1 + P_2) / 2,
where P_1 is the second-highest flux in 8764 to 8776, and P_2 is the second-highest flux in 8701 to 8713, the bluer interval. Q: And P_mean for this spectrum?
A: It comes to 10.5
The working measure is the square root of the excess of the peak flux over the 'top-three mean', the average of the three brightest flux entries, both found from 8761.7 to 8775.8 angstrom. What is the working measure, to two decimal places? 0.46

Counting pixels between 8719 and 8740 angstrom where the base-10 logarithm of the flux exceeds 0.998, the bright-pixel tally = 8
